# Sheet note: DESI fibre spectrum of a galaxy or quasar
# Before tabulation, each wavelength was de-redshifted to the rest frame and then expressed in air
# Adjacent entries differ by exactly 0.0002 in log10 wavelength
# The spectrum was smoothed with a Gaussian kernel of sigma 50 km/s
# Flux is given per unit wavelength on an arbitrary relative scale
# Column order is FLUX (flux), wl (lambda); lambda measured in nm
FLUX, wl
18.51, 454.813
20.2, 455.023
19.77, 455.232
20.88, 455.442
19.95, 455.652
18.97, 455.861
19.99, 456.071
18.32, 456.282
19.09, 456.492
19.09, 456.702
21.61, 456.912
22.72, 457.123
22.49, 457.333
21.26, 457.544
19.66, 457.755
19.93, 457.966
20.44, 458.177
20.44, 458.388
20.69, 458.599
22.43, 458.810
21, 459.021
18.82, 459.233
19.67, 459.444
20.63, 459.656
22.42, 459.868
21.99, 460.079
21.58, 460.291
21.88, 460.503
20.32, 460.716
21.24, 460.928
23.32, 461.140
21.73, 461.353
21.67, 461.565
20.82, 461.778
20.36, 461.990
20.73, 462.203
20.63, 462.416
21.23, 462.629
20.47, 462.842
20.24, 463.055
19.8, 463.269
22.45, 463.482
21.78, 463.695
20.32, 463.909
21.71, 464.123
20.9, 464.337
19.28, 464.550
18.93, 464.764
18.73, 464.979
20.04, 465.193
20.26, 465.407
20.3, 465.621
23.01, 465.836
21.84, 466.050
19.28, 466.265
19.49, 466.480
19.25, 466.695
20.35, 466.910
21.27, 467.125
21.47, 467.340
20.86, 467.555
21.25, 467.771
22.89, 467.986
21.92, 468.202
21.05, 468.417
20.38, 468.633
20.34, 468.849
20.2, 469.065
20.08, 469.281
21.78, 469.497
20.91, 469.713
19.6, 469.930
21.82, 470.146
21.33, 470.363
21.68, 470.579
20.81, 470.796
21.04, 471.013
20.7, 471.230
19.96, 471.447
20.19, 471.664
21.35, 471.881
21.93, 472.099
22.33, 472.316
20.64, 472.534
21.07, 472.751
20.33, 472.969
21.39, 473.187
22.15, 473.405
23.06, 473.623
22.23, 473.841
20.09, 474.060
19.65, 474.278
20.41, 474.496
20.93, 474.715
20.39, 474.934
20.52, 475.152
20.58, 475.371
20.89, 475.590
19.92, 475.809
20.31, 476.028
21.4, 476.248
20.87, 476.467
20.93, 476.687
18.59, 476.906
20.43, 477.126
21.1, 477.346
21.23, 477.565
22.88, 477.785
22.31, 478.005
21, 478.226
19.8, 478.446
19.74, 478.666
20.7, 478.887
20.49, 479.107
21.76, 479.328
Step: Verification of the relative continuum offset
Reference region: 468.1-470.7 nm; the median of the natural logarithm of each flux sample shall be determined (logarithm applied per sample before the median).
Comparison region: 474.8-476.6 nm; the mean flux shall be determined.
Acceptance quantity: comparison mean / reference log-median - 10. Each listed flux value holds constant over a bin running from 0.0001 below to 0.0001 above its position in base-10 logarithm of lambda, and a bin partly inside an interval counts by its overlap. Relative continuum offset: -3.23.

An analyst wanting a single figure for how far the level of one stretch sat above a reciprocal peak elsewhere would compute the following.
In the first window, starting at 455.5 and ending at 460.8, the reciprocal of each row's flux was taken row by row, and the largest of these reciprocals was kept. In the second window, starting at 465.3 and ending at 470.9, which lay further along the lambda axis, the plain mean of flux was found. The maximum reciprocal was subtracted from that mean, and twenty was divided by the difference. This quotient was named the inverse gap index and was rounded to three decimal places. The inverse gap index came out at 0.959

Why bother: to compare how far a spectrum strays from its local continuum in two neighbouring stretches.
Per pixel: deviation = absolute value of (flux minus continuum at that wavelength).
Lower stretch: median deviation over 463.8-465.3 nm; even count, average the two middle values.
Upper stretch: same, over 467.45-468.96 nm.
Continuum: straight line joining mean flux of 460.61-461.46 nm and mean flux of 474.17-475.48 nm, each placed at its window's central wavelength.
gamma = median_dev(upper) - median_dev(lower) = -0.65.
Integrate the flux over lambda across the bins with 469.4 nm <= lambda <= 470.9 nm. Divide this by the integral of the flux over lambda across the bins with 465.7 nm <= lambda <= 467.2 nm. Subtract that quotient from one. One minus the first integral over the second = -0.03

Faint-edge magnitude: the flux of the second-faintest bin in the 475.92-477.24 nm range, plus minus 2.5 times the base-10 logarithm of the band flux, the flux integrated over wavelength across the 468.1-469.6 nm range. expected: 16.6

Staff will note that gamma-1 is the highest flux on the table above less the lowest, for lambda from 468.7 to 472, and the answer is 2.2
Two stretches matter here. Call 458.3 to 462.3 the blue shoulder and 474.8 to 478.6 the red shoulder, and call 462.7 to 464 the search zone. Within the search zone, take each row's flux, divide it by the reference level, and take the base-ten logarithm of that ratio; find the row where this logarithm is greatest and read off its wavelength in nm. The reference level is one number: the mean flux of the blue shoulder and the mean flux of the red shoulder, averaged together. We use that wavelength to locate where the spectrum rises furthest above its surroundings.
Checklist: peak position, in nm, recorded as 463.482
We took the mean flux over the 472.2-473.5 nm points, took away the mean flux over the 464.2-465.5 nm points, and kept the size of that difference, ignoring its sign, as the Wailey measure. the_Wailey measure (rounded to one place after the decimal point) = 1.6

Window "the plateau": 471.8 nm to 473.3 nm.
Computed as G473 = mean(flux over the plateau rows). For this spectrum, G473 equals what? 21.3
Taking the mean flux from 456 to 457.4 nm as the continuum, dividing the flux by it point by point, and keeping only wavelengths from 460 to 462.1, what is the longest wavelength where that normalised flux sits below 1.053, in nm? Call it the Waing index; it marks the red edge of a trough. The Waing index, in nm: 461.990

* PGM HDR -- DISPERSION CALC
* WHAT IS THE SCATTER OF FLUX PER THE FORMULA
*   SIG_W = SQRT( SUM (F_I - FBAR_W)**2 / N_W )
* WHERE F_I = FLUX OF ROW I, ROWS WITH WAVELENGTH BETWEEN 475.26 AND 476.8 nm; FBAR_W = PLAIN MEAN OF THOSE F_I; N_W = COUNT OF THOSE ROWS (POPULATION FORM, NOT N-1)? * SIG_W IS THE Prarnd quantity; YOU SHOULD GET 0.44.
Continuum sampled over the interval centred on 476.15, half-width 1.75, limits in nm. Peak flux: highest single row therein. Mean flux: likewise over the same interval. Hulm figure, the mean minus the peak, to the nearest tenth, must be -2.2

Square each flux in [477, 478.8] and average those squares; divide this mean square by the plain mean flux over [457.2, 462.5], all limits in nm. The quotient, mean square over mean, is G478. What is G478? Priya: 21.1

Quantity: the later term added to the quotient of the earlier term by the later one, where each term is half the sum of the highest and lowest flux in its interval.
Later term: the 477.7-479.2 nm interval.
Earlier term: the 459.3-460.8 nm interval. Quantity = 22.3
